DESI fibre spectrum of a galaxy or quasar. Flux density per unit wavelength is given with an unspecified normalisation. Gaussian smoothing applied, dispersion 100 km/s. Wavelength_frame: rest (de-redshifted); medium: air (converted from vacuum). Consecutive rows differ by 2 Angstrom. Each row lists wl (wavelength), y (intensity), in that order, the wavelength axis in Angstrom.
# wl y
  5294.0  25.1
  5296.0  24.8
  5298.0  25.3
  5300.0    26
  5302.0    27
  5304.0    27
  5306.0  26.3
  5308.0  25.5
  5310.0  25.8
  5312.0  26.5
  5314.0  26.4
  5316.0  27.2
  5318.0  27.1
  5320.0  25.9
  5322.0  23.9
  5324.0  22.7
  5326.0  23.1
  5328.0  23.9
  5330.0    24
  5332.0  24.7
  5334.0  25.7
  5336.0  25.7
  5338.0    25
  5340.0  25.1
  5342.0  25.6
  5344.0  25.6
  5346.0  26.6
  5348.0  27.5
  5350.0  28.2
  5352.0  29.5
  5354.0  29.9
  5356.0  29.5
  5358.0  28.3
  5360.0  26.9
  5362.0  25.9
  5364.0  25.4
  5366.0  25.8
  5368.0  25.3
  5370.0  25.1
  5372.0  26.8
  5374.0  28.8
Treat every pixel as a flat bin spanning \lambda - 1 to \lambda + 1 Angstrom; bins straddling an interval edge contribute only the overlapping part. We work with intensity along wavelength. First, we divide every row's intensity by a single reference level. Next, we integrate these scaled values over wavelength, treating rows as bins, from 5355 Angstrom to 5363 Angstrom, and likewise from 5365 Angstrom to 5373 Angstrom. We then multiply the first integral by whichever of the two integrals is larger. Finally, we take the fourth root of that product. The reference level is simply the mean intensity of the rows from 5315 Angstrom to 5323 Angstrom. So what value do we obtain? 2.92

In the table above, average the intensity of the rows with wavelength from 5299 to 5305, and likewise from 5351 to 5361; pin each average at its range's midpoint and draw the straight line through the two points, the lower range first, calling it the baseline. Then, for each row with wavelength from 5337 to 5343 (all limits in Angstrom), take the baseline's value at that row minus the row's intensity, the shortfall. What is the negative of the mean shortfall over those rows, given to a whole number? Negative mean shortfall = -3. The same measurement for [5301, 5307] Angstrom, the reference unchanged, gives 0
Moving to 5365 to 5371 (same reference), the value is -4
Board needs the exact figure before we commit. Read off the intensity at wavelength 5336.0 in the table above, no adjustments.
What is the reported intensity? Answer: 25.7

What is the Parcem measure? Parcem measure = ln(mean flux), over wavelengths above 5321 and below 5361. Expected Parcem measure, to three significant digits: 3.26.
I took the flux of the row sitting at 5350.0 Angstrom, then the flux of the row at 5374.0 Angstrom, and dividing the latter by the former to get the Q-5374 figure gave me 1.02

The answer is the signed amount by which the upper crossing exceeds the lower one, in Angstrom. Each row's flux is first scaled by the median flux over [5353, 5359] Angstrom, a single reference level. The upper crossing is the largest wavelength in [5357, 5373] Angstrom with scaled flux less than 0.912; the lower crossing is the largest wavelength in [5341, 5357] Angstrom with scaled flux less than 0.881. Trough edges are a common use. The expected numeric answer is 28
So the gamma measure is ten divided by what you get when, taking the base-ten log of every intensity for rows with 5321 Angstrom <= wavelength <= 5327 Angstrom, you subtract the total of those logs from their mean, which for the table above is -3.66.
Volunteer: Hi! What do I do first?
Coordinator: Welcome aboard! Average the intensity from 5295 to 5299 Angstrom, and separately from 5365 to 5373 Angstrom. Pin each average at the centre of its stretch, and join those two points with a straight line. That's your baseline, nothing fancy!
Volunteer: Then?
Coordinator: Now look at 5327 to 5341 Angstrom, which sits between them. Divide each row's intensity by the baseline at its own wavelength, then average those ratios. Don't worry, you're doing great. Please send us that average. 0.98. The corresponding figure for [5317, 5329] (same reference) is 0.97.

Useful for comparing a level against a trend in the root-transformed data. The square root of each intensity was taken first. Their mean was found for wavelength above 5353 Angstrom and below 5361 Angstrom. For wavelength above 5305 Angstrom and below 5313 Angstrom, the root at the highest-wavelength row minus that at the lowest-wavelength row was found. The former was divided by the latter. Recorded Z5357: 275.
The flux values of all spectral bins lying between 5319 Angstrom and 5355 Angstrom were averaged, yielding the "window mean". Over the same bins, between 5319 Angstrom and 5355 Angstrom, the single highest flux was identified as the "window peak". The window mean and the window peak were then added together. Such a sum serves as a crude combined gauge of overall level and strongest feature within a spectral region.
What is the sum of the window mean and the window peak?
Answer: 55.6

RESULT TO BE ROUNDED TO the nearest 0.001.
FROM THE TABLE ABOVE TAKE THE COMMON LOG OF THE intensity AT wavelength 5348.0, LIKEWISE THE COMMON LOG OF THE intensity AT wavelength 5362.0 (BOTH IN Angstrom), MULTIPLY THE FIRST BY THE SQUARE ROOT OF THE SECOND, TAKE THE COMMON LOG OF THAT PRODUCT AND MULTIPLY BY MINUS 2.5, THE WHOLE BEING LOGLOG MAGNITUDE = -0.583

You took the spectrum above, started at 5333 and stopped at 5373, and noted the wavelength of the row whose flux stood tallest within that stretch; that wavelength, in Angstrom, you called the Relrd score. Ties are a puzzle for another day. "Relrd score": 5354.0 Angstrom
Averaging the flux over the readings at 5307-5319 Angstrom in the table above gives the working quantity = 26.4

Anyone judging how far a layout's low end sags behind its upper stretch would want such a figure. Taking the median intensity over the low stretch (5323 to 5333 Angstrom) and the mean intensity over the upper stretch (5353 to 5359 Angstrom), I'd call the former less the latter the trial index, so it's -5.3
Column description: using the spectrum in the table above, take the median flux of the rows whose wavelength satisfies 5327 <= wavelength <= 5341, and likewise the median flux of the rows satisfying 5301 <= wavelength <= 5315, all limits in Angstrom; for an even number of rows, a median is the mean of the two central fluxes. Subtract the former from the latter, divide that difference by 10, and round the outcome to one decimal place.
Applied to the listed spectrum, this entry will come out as 0.1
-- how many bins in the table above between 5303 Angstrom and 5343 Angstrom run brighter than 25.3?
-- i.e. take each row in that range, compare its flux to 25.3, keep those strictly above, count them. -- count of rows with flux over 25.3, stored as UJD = 12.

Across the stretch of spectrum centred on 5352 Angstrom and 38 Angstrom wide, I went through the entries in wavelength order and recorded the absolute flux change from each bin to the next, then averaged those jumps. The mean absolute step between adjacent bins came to 0.622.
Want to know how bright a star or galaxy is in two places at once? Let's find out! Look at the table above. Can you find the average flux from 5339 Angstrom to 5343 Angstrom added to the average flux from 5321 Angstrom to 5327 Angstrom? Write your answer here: 48.6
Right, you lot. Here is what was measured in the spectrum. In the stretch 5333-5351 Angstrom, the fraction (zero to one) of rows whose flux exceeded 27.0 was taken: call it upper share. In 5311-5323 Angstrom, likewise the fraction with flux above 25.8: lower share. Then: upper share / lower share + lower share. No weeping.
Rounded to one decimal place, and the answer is 1.1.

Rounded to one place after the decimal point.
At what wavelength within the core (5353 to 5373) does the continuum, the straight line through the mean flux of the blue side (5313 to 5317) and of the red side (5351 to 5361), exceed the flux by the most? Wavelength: 5370.0 Angstrom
